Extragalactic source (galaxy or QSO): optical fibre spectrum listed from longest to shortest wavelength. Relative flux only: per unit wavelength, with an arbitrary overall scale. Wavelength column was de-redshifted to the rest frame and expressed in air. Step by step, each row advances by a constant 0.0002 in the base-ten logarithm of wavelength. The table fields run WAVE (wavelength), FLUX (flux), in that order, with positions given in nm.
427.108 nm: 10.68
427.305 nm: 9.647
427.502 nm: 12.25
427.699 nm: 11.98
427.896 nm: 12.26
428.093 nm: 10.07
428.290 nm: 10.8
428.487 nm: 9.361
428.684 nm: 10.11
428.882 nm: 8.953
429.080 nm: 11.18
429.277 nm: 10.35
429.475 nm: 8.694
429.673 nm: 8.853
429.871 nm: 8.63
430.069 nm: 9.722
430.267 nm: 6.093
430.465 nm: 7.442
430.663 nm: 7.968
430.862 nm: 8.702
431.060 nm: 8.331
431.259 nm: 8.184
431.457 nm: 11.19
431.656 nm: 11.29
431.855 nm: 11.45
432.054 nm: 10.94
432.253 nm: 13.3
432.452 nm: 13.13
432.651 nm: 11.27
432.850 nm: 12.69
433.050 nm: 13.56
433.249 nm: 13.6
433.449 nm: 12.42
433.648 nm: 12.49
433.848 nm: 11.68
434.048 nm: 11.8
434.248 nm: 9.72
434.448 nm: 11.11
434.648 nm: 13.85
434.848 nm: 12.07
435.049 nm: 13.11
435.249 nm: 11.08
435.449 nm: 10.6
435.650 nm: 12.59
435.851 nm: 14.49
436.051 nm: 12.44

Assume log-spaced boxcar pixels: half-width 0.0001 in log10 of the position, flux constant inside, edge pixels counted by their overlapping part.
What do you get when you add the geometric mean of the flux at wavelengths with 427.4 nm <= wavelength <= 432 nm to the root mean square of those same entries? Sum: 19.5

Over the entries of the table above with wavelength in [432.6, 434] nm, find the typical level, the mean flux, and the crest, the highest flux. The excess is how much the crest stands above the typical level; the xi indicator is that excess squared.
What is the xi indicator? 1.1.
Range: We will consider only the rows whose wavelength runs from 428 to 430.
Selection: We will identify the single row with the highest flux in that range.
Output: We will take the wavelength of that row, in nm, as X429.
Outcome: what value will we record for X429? 429.080 nm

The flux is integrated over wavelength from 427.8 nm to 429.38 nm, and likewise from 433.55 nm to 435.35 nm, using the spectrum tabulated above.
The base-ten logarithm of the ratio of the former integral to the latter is -0.12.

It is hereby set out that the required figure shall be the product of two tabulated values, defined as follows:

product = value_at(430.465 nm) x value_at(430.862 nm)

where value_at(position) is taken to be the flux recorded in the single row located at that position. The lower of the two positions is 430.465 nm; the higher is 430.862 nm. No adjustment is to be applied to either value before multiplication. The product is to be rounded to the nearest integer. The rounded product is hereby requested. 65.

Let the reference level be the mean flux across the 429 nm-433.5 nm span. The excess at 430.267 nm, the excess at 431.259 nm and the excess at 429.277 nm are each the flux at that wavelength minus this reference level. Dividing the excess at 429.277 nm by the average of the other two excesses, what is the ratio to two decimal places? 0.01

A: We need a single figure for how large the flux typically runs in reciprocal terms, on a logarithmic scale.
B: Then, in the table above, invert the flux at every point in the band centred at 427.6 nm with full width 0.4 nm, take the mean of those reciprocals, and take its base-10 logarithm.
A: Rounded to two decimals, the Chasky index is -1.08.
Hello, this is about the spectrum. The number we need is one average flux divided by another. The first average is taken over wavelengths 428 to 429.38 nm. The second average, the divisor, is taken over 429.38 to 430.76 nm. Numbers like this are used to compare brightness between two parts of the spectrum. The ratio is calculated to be 1.2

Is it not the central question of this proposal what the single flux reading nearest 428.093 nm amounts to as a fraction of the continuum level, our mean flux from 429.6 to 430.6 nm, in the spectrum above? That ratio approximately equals 1.24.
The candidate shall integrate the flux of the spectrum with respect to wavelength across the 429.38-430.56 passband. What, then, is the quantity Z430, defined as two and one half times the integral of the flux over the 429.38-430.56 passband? 24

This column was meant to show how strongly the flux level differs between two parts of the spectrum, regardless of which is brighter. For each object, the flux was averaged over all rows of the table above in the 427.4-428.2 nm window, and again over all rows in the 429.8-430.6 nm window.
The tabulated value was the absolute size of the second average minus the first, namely 3.7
